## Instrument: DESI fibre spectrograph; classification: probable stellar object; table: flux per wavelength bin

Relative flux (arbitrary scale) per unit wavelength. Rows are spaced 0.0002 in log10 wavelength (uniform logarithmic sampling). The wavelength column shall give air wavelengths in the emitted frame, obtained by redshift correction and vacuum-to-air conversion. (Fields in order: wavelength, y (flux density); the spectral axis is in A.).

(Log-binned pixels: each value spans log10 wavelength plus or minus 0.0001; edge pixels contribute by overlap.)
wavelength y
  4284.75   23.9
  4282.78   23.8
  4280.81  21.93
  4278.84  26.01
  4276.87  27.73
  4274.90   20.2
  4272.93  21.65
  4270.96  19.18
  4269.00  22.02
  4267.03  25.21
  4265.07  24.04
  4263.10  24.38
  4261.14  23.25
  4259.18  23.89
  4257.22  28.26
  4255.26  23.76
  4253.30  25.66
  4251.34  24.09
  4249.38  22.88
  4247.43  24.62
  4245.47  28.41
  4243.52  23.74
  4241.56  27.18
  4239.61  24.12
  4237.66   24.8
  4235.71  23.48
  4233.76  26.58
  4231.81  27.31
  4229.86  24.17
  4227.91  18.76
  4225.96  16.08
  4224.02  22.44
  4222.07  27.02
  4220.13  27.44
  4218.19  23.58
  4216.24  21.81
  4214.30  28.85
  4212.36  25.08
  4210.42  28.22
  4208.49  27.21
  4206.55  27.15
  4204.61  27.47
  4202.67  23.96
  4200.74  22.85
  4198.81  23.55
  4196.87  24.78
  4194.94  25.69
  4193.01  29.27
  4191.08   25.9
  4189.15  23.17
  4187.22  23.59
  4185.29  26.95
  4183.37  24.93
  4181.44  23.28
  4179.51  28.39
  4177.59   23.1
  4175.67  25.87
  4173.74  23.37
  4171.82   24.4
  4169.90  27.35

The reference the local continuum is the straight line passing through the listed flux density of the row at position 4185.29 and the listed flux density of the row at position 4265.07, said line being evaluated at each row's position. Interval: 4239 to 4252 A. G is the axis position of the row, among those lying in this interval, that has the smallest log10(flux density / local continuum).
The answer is 4249.38 A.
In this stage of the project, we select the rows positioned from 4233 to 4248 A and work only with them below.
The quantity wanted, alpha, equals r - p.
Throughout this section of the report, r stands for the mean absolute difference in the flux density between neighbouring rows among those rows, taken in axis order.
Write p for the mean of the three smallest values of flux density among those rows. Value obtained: -20.9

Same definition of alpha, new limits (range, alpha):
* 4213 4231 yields -14.9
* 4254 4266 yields -21.4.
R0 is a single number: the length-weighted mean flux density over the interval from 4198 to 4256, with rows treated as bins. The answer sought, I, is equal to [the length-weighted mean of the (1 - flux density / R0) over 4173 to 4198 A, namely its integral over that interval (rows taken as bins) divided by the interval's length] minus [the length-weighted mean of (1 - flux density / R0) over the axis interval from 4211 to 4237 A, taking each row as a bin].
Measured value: -0.05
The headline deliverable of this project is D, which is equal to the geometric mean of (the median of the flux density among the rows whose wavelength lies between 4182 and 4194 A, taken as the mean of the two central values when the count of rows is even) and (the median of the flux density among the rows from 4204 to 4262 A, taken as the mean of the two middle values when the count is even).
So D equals 25.1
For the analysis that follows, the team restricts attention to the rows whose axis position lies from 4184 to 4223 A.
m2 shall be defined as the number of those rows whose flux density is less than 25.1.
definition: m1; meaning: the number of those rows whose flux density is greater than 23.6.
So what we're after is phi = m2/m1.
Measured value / 0.6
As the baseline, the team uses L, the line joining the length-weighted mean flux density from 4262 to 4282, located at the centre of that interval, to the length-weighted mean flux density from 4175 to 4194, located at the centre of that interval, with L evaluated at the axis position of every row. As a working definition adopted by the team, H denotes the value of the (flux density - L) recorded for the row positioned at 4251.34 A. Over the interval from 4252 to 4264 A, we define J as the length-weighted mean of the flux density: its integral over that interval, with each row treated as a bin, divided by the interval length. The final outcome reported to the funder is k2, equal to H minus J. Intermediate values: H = 0.3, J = 24.9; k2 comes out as -24.5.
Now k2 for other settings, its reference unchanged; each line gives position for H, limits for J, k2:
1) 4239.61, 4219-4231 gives -22.7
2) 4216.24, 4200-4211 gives -29.0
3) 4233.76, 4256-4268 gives -22.4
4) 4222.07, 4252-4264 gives -22.3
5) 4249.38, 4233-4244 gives -25.9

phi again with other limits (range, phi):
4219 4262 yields 0.9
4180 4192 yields 1.3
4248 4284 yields 1.2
